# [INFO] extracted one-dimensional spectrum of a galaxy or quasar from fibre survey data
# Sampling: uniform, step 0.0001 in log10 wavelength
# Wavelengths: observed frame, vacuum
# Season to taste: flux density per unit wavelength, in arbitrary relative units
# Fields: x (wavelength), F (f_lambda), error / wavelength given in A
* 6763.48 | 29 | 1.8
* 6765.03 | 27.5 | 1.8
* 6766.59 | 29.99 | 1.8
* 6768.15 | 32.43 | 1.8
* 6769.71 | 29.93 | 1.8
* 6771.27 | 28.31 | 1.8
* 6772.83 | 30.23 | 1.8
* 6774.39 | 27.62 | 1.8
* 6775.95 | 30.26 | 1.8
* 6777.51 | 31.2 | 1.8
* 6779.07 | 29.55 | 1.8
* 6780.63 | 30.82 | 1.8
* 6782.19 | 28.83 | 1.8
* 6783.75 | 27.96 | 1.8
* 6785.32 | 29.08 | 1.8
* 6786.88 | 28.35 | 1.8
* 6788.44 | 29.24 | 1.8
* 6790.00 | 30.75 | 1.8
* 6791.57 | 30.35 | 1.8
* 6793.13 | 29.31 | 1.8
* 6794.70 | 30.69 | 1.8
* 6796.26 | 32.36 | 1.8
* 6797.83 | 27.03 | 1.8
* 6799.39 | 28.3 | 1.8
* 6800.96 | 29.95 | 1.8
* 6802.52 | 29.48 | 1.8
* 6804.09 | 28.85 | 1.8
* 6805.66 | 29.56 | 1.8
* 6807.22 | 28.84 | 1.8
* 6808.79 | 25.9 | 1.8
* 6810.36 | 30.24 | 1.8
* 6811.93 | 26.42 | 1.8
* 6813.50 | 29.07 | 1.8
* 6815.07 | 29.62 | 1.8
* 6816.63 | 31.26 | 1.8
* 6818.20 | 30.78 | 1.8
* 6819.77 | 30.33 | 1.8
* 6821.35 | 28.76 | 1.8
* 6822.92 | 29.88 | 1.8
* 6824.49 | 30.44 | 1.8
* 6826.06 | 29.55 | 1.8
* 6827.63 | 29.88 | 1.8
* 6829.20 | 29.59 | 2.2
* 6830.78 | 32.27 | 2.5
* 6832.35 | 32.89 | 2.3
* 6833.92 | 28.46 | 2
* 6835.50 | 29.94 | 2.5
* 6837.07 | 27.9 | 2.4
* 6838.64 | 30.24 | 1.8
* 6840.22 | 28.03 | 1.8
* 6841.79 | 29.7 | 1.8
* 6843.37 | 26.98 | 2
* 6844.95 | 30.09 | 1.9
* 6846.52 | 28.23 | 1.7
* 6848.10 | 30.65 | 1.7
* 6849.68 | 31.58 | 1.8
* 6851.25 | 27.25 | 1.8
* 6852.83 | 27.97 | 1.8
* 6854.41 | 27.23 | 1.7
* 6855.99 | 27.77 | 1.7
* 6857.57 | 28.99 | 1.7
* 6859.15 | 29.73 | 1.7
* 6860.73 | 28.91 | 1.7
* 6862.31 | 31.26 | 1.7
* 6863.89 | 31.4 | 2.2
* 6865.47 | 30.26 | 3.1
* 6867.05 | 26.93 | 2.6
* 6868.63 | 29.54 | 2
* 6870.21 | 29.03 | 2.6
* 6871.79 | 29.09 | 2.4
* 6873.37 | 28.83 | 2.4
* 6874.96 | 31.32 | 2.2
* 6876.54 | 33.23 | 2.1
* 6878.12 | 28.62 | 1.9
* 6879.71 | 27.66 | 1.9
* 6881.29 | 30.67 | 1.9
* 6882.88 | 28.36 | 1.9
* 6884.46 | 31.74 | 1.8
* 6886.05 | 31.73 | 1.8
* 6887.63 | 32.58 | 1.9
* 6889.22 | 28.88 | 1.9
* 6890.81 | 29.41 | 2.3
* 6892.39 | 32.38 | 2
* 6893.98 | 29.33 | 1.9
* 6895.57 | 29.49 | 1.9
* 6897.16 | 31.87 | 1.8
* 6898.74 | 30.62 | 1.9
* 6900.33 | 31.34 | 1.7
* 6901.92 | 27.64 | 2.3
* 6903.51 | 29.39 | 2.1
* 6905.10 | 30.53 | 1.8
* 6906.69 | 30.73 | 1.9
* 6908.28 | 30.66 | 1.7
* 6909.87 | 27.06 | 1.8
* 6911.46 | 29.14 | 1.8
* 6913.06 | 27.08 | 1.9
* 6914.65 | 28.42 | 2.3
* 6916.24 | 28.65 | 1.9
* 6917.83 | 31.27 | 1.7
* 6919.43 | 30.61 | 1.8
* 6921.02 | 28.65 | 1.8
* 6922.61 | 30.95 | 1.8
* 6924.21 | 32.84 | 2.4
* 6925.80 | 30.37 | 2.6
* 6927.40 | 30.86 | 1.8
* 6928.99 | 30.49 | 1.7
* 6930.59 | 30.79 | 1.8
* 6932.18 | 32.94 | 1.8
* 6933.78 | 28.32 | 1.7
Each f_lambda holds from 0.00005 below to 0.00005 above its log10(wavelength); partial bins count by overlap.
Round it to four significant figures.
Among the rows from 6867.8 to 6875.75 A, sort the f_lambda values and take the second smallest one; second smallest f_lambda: 29.03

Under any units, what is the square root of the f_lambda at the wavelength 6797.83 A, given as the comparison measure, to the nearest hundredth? 5.20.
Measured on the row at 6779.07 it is 5.44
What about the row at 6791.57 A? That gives 5.51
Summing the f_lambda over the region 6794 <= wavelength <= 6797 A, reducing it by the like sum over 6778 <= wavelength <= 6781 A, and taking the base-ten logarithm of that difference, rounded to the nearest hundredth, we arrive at 0.43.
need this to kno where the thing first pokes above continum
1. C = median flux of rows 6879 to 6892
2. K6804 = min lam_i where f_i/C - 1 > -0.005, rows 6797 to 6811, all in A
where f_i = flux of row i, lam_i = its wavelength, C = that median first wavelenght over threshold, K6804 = 6800.96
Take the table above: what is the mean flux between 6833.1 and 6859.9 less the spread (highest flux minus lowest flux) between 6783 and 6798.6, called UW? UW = 23.5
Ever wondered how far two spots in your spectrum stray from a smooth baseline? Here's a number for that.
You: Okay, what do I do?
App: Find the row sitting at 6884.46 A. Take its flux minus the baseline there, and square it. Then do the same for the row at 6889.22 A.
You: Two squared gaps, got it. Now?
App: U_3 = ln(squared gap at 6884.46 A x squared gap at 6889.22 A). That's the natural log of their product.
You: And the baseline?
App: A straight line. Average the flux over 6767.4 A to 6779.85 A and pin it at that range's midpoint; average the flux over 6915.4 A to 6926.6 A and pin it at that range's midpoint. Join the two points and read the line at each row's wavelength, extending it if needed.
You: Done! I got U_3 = 1.5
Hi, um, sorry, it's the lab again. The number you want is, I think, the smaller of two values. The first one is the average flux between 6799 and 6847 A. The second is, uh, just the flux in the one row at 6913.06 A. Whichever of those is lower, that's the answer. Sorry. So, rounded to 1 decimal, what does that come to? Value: 27.1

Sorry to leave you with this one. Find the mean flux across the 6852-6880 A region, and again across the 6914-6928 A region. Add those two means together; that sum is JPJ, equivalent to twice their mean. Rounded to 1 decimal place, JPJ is 59.6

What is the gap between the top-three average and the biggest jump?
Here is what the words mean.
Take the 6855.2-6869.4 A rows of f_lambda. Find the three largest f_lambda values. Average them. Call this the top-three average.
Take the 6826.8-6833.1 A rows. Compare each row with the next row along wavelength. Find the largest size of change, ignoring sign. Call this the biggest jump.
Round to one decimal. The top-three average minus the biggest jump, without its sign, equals 28.3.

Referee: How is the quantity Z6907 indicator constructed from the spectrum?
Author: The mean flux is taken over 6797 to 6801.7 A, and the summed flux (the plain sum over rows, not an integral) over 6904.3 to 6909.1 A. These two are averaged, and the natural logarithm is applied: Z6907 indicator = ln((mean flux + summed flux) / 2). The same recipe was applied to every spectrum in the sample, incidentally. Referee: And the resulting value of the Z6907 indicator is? 4.10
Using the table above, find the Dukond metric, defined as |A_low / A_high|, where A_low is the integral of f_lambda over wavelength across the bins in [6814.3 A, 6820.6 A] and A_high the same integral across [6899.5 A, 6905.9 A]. 1.01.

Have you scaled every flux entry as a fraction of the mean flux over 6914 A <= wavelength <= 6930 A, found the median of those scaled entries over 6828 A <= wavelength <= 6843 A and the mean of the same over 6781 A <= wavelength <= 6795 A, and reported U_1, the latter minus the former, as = -0.010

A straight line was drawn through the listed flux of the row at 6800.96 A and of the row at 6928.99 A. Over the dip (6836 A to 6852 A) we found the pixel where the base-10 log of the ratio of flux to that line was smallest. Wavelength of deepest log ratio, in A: 6843.37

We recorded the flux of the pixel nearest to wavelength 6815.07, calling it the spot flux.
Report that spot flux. 29.62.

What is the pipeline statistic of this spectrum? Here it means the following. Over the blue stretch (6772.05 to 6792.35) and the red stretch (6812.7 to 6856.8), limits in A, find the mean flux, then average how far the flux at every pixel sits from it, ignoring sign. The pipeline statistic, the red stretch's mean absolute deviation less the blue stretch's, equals 0.2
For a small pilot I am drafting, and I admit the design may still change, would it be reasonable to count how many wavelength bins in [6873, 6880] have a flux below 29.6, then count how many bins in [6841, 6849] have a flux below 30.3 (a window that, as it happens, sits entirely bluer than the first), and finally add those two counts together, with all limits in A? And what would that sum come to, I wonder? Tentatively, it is 7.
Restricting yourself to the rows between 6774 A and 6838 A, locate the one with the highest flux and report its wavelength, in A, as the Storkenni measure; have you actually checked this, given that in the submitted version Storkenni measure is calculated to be 6832.35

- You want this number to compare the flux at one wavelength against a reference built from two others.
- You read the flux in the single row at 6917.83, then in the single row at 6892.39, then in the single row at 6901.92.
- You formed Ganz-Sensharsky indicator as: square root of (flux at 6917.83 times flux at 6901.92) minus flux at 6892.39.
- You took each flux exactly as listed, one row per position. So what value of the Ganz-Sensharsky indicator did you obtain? -3.0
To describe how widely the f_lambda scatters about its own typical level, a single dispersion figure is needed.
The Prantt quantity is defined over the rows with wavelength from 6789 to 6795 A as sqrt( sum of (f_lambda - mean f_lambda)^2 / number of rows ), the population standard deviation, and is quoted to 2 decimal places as 0.58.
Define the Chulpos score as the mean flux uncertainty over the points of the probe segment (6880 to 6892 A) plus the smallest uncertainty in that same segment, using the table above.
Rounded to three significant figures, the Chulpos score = 3.73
